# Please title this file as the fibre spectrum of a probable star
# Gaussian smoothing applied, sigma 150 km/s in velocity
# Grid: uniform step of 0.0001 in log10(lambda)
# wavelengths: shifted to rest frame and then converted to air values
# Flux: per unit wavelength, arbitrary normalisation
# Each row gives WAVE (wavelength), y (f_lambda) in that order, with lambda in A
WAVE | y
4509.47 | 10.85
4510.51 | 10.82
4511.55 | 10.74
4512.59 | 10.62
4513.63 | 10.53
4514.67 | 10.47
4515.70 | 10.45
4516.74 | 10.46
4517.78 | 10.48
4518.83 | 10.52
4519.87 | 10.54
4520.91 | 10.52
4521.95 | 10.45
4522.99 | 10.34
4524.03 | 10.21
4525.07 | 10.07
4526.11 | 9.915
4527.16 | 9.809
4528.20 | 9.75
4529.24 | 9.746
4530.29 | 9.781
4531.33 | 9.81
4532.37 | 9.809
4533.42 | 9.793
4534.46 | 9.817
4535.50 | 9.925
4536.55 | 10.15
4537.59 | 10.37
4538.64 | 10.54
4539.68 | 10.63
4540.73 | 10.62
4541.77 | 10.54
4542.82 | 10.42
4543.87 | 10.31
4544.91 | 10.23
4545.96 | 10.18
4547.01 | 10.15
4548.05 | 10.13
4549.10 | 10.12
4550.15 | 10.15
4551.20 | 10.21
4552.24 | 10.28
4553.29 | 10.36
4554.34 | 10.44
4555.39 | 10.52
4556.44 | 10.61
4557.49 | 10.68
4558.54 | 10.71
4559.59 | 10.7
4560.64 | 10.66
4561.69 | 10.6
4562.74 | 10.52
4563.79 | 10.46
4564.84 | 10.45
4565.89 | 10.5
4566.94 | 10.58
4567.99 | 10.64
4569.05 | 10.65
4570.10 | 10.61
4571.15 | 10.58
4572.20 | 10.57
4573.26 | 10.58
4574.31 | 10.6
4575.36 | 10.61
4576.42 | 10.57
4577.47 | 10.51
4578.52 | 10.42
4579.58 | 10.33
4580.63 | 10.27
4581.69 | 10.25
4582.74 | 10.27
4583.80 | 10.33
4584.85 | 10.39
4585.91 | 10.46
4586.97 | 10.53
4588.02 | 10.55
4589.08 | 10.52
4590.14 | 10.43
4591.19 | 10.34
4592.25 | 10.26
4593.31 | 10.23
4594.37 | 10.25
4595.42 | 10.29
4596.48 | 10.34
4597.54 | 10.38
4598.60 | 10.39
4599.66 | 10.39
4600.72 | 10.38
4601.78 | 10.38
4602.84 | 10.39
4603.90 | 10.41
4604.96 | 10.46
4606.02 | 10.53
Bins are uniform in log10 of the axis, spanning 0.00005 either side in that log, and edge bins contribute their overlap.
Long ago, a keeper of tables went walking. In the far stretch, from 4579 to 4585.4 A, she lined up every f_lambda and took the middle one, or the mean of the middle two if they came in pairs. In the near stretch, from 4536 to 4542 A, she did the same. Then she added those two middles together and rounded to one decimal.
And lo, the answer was 20.8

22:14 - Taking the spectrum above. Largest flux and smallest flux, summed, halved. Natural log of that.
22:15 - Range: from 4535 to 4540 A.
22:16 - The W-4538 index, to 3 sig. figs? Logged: 2.33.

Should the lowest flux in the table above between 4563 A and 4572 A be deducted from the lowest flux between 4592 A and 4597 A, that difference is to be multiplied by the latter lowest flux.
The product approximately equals -2.3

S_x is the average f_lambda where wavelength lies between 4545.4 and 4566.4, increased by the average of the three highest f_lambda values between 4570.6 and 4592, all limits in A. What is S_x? 21.0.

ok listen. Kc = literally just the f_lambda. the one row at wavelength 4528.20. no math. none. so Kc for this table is 9.75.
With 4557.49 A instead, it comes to 10.68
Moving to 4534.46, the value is 9.817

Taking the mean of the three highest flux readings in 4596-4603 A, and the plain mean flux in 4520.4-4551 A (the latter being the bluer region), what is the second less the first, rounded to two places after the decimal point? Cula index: -0.24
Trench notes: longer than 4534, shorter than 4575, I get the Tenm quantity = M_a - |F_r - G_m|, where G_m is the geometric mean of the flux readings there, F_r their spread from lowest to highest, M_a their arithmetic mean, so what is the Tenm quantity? 0.90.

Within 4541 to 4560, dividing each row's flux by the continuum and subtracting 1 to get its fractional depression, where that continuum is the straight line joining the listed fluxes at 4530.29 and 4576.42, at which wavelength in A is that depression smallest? 4549.10 A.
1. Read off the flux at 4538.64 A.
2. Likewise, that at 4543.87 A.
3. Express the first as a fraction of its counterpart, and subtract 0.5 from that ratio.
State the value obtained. 0.522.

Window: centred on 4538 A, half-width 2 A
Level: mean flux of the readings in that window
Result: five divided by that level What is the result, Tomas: 0.480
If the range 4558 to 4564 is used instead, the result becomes 0.471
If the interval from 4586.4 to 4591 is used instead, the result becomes 0.476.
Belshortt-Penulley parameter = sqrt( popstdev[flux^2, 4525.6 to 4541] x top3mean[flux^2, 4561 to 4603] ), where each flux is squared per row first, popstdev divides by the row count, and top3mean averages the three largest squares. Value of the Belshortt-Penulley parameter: 27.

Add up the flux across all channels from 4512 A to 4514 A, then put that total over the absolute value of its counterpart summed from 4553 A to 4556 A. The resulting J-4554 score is 0.7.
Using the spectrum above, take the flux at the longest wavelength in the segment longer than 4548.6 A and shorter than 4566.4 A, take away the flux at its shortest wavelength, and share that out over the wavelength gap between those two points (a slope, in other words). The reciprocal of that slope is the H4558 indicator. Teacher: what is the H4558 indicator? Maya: 44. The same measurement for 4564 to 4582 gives -84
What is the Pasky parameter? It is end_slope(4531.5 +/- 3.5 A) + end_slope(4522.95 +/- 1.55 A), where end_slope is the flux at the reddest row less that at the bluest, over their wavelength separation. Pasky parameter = -0.10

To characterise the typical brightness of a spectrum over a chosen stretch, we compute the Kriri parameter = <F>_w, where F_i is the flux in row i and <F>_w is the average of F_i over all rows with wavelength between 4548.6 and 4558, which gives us 10.4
